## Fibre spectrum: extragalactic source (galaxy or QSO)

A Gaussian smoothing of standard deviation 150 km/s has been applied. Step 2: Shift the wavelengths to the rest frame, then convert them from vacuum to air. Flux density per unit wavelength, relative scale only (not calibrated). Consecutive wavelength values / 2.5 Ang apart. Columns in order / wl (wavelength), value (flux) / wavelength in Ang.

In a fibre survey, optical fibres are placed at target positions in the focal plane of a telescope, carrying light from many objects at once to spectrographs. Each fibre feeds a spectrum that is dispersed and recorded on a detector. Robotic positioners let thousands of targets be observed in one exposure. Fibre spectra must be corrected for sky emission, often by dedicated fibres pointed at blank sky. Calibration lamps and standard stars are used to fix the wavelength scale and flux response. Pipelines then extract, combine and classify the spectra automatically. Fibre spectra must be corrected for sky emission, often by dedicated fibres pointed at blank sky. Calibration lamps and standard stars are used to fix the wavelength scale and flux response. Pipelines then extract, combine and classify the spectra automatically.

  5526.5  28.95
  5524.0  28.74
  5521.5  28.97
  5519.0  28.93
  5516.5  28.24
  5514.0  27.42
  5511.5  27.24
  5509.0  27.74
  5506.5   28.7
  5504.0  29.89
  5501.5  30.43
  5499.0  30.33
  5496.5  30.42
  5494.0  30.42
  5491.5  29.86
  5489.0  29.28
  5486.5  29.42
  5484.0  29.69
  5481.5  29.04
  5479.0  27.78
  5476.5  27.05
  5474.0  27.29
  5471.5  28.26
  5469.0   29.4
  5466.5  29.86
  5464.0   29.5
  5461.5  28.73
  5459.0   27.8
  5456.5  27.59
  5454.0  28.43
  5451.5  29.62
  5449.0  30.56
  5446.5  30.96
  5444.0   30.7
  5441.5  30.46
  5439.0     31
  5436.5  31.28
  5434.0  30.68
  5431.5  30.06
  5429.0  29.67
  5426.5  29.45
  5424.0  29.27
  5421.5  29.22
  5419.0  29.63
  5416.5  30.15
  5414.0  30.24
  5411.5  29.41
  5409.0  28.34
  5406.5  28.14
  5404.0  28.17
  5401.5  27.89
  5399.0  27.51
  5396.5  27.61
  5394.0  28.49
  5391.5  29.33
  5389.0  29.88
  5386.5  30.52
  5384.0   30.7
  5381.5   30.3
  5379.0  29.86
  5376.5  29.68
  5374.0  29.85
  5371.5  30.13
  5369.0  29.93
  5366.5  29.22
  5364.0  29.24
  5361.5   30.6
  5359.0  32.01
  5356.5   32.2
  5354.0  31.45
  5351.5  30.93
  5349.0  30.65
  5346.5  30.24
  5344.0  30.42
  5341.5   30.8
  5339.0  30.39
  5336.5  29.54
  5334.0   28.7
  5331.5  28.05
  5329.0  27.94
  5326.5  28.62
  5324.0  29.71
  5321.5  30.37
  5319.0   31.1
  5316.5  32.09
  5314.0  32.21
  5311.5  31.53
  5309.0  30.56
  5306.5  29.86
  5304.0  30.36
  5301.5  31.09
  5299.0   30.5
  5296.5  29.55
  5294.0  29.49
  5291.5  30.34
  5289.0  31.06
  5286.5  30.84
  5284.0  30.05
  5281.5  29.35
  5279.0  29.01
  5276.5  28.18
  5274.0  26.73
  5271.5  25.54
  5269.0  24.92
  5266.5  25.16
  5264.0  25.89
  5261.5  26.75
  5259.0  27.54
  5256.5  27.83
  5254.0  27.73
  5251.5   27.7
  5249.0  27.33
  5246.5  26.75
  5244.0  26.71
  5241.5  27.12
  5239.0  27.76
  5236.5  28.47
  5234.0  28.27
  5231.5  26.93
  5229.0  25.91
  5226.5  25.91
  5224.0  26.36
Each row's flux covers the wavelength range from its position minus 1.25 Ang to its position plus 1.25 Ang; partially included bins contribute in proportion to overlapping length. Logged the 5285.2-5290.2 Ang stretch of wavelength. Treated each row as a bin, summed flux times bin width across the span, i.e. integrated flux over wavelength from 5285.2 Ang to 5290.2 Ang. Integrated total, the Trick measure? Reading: 155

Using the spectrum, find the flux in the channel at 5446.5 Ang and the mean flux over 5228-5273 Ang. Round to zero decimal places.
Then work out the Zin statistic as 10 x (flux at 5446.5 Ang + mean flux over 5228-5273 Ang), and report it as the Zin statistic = 579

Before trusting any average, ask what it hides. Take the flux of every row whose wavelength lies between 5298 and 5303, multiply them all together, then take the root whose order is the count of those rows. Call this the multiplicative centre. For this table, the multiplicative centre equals 30.8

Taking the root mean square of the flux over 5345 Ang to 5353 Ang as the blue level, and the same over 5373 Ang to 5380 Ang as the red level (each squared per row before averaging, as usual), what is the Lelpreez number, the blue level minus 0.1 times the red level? 27.6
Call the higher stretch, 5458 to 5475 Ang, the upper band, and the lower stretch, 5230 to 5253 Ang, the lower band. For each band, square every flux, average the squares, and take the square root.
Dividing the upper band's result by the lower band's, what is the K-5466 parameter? 1.05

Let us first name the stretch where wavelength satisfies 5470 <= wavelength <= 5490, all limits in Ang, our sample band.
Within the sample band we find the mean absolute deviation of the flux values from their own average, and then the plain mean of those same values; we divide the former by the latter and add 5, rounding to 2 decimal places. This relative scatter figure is 5.03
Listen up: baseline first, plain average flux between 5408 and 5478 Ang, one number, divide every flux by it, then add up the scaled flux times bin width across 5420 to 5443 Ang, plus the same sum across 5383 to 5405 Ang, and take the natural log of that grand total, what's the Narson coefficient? 3.809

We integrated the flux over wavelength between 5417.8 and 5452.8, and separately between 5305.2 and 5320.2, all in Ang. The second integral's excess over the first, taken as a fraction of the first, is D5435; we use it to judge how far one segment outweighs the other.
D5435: -0.56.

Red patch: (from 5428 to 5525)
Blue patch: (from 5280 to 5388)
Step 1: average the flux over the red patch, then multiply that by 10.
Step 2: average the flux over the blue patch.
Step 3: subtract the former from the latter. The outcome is -262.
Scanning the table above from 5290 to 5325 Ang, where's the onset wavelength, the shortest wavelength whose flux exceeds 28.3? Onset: 5291.5 Ang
